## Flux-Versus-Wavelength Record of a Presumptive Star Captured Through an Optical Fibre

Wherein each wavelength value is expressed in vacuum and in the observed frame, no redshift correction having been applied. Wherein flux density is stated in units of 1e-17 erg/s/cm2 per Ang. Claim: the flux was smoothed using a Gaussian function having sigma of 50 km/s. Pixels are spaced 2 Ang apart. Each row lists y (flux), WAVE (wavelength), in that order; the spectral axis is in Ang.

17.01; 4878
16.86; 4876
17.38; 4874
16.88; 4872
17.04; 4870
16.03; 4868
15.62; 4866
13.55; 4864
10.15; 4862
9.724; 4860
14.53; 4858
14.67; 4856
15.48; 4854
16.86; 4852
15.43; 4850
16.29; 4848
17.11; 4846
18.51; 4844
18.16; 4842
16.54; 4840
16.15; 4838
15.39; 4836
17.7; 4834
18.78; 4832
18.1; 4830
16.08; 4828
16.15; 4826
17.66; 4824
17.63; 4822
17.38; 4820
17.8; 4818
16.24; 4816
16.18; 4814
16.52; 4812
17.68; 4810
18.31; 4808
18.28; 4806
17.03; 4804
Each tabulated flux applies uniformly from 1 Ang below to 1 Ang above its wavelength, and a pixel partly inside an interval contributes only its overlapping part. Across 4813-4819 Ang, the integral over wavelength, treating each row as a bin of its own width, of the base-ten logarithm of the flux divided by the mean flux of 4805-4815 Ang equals -0.10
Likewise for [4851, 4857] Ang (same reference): -0.28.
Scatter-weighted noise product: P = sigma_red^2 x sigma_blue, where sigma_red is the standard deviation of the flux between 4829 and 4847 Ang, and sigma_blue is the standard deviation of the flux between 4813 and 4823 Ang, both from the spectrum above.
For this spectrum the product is 1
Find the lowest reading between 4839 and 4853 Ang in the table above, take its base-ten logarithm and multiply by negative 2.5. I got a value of -2.97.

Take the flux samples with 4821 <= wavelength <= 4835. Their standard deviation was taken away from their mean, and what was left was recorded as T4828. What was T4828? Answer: 16.5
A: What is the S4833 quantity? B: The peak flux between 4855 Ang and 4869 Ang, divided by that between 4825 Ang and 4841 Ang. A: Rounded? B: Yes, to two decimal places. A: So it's 0.85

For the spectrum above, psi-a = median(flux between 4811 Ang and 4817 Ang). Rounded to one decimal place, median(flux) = 16.2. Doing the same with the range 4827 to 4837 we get 17.7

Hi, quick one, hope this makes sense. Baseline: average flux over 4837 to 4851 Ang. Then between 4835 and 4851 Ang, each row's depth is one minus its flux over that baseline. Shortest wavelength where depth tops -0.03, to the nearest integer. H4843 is 4836 Ang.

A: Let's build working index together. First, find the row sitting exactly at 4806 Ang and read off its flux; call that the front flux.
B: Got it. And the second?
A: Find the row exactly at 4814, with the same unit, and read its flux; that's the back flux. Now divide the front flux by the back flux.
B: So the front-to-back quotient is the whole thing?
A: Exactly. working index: 1.13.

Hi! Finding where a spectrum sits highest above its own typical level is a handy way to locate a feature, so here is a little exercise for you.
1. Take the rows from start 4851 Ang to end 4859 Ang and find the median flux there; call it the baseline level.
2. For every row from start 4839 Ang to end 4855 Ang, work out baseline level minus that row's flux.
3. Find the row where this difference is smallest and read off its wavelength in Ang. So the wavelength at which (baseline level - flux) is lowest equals 4844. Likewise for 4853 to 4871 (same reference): 4870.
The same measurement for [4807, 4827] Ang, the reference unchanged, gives 4808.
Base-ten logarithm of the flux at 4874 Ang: 1.24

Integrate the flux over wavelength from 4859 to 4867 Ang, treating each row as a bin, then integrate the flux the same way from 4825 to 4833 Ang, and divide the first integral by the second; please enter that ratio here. 0.71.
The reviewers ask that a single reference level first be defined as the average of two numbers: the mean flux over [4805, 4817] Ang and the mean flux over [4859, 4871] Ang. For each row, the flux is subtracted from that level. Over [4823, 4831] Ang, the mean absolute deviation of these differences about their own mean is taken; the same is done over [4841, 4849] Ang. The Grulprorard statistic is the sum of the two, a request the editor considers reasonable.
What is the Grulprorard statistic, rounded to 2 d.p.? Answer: 1.70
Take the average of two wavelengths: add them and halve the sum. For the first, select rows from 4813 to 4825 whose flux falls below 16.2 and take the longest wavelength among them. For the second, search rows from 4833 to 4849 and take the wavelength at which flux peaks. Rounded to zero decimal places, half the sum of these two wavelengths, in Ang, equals 4829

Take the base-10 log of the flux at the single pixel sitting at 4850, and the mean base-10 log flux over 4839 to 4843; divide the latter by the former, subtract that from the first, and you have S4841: 0.146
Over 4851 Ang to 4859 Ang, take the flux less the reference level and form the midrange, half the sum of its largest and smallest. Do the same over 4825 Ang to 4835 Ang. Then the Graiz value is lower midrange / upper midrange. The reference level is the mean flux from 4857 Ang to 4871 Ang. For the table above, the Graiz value 1.9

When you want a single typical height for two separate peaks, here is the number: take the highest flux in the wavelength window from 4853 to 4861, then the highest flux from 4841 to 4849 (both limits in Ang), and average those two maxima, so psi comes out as 17.0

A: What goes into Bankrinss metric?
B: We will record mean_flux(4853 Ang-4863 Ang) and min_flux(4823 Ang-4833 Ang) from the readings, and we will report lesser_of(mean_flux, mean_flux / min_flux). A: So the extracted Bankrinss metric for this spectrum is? 0.80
